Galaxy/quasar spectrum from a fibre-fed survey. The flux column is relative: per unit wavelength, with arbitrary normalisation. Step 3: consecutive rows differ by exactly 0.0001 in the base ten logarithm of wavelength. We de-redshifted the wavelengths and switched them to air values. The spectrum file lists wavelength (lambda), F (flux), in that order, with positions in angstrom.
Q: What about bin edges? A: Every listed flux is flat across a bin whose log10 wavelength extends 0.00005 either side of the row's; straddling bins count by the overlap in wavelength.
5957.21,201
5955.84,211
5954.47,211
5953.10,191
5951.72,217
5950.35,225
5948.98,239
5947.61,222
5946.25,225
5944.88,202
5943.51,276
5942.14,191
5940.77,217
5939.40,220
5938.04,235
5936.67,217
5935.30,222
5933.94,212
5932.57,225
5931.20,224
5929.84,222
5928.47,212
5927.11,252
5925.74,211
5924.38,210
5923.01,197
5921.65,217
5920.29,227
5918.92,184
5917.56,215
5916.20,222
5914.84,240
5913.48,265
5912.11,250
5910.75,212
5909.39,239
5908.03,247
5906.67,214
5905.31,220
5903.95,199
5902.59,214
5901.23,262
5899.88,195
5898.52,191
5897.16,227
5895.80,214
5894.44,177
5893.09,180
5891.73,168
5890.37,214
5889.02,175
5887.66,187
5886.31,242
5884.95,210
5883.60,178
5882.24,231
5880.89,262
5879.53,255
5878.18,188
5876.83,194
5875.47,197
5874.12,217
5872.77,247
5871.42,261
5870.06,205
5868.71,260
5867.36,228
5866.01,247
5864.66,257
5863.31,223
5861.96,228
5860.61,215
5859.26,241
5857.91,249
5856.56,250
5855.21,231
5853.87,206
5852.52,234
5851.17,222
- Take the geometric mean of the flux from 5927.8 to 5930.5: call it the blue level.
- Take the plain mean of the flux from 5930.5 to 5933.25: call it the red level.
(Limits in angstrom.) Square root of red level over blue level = 1.02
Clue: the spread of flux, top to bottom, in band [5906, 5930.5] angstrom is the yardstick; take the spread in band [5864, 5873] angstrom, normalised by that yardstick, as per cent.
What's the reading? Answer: 69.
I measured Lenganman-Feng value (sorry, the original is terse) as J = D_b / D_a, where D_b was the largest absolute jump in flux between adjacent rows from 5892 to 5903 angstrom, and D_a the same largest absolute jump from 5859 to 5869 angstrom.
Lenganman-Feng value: 2.0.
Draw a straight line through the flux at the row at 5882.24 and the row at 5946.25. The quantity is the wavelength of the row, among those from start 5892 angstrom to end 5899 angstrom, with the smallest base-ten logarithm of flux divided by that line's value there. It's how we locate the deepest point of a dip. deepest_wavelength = 5894.44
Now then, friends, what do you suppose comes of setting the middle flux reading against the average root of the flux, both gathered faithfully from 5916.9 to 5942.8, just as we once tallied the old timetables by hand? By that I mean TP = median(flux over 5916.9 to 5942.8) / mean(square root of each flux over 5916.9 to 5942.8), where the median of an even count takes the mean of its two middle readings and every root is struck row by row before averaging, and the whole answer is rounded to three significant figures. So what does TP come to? 14.8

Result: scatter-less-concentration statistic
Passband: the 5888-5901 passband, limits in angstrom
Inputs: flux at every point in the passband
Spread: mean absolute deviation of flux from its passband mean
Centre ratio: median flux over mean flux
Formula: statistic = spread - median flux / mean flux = 16.0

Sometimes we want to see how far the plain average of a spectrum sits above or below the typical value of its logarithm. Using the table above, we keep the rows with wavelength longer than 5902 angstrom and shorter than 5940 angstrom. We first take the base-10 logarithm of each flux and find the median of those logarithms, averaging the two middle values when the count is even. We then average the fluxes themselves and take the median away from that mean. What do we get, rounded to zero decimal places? 220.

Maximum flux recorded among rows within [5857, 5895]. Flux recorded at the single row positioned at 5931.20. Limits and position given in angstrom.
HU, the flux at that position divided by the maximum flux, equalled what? 0.85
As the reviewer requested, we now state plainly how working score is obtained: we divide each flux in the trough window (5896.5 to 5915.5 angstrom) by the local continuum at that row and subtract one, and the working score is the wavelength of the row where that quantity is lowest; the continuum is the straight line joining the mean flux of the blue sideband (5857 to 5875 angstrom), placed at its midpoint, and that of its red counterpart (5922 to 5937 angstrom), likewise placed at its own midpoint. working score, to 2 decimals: 5898.52 angstrom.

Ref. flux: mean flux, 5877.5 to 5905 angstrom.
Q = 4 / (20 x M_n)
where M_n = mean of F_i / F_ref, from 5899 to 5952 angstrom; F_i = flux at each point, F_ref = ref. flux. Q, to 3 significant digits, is 0.187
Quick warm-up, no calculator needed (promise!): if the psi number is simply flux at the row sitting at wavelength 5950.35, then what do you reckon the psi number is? 225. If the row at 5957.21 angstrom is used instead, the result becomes 201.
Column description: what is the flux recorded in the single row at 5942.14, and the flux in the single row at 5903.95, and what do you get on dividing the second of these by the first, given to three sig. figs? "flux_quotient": 1.04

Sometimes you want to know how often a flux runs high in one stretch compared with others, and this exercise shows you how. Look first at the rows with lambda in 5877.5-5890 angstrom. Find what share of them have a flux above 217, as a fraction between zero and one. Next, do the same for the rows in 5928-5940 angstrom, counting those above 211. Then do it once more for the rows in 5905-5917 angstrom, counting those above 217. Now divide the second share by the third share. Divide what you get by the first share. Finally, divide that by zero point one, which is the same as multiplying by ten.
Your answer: 29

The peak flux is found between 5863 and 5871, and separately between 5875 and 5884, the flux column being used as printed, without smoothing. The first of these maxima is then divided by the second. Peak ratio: 0.99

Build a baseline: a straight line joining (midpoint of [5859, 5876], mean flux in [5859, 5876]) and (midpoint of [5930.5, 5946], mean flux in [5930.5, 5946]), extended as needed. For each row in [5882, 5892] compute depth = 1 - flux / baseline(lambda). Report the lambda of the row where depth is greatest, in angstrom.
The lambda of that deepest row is 5891.73 angstrom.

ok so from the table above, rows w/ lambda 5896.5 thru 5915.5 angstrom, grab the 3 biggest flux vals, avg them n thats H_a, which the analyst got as 259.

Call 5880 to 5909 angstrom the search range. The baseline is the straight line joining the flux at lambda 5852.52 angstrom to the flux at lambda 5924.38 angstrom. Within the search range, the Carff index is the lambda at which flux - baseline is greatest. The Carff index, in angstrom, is 5901.23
